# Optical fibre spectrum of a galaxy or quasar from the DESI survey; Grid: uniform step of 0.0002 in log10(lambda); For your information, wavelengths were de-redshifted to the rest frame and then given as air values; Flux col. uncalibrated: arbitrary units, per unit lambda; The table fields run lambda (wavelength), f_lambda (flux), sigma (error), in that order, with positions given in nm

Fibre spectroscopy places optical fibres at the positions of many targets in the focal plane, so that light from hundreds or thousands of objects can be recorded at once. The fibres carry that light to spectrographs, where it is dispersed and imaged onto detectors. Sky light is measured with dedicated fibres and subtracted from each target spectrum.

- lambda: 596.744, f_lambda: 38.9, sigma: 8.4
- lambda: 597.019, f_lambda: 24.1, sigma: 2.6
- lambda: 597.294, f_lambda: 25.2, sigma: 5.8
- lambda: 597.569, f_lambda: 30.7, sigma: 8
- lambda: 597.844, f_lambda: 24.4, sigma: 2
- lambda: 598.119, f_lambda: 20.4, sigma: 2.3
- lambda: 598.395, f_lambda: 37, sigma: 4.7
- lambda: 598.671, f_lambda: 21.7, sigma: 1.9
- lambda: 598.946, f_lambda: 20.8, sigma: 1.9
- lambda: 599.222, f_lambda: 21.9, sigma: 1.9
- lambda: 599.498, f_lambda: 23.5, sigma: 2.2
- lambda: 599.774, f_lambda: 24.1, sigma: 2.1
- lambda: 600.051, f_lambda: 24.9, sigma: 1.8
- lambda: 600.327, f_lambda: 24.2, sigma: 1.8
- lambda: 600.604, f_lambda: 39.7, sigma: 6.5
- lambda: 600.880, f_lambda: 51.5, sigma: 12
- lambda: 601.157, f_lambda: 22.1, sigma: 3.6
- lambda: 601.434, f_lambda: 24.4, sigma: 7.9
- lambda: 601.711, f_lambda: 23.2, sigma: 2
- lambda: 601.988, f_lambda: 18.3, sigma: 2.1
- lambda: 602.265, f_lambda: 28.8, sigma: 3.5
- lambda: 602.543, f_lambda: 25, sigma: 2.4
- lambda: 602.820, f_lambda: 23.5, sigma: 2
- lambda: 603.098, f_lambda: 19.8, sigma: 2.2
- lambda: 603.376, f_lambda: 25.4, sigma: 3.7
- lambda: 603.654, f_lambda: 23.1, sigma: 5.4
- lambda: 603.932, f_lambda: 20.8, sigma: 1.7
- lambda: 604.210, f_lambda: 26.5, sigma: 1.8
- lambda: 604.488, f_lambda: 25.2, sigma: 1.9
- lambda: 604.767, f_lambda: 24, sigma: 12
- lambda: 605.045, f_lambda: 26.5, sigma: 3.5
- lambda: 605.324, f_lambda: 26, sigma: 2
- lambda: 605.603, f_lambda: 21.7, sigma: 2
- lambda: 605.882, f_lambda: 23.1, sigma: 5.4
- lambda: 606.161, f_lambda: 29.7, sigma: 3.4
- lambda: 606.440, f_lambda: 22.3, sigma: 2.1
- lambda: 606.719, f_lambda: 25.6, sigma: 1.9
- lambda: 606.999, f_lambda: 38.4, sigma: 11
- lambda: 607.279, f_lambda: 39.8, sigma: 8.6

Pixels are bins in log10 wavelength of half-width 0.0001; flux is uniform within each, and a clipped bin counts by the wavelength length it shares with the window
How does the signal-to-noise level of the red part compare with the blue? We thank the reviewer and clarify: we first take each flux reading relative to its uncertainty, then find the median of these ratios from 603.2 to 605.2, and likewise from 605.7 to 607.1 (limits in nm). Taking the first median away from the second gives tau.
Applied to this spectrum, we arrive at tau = 1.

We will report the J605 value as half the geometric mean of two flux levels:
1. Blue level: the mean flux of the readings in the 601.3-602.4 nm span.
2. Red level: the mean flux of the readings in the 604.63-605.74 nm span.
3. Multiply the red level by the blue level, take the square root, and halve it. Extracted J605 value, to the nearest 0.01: 12.05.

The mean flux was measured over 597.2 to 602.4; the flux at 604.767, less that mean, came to -2.7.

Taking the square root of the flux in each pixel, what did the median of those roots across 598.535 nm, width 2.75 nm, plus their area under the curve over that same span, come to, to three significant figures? 18.6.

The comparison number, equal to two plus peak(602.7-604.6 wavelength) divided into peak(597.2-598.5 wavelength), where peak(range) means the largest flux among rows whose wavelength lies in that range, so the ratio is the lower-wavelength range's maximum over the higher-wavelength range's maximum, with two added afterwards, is 3.4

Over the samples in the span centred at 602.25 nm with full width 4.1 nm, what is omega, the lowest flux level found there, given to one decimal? 18.3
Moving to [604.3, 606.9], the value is 21.7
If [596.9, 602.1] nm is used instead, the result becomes 18.3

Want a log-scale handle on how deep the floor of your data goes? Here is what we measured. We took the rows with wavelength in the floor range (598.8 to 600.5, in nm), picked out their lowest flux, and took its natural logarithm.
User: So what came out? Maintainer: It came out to 3.03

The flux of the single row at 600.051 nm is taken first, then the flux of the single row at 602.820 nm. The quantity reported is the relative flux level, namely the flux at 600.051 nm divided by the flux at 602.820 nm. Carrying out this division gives 1.06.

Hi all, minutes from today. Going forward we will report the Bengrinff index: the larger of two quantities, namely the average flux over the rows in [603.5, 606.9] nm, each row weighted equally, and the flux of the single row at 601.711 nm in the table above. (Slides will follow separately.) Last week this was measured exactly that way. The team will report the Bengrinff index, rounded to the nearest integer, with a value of 25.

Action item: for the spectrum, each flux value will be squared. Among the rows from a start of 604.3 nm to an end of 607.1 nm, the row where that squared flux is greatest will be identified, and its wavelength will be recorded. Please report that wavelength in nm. 606.999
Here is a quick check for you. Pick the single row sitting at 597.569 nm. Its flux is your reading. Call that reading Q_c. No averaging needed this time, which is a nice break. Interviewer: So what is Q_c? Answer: 30.7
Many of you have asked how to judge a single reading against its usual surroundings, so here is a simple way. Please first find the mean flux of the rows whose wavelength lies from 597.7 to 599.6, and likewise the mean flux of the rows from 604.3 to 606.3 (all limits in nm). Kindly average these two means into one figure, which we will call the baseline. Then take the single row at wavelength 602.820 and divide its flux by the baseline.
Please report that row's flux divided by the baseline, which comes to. 0.95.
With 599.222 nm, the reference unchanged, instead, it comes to 0.89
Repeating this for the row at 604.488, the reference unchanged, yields 1.02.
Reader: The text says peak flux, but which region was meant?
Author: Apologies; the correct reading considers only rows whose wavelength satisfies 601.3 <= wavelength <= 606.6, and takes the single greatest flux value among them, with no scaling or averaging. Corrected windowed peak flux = 29.7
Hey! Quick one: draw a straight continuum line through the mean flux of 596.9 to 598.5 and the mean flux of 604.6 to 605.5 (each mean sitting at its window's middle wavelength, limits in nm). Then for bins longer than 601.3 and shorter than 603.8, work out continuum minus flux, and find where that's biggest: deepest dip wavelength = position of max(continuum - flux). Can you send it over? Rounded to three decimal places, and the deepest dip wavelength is 601.988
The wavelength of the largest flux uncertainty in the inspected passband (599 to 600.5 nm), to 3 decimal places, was 599.498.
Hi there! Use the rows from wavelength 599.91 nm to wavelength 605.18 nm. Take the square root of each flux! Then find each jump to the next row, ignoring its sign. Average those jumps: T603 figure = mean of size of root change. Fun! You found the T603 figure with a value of 0.55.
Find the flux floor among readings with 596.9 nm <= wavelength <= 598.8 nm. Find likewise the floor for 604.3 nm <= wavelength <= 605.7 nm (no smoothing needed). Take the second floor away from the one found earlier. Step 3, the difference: -1.3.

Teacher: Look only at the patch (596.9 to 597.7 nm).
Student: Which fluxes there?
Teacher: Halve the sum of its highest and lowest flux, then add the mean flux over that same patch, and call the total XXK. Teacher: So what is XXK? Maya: 54.1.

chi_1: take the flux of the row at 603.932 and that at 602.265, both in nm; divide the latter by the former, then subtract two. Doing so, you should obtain -0.62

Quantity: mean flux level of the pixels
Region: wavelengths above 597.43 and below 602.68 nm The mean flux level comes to 26.7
